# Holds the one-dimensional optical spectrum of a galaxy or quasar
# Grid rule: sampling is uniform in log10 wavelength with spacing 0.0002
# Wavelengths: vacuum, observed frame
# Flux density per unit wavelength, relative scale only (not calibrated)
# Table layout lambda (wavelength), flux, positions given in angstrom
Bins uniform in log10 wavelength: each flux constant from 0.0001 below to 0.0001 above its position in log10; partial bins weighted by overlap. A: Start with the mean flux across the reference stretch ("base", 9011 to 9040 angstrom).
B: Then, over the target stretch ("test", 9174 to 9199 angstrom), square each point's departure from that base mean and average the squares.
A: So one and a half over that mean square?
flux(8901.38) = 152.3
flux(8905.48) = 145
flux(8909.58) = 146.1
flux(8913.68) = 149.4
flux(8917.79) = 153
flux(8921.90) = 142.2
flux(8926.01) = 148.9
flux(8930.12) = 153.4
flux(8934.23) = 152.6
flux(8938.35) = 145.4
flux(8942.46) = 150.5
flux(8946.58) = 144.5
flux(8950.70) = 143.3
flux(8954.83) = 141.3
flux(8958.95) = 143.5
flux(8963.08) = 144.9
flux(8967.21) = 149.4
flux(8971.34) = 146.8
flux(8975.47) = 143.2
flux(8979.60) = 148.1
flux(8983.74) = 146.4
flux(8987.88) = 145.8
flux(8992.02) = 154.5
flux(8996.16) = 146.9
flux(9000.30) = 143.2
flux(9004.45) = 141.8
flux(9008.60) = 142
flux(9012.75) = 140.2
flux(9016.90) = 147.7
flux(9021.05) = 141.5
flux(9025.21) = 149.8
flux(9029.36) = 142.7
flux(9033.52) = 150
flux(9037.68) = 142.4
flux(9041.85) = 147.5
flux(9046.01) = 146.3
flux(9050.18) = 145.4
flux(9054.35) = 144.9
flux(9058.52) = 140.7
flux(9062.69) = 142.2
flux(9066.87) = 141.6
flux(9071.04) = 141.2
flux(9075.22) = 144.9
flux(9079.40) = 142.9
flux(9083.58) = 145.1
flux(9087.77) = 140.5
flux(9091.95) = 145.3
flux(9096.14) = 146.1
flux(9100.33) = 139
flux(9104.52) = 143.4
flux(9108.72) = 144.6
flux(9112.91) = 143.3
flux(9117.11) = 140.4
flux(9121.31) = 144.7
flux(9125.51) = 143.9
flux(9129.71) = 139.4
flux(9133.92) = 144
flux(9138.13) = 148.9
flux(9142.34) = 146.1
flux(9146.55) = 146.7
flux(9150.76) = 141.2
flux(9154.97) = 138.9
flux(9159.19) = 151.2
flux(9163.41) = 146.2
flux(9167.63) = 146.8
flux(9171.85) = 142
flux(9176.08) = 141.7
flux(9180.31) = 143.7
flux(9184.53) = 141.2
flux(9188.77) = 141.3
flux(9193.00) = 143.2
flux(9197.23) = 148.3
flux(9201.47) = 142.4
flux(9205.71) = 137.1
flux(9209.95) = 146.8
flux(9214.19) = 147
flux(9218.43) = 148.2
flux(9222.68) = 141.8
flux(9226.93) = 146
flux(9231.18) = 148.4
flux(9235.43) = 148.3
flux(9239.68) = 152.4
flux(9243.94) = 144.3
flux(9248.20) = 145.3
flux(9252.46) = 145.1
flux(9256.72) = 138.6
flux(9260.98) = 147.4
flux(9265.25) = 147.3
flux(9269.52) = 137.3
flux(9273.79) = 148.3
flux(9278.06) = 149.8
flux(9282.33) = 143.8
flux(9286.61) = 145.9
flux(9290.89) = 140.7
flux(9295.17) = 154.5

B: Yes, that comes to 0.17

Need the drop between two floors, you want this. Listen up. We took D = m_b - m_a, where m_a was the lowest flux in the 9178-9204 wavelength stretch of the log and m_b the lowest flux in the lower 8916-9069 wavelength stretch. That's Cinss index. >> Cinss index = -1.0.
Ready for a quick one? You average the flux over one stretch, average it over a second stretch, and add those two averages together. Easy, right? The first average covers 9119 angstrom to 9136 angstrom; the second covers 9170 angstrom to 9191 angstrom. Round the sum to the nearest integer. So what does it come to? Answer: 285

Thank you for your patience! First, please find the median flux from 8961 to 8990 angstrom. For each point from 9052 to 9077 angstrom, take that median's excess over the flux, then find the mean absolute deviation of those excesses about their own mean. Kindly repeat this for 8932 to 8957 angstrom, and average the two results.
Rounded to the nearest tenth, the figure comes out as 2.5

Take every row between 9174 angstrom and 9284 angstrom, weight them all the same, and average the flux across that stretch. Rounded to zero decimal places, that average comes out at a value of 145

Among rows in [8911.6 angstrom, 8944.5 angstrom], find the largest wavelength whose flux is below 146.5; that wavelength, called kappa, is 8938.35 angstrom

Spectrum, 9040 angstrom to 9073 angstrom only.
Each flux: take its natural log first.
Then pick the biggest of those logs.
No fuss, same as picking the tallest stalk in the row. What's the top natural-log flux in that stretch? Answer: 4.994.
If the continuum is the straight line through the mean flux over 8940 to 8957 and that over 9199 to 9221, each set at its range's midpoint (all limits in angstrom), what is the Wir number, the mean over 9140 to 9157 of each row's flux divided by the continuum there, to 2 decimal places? 0.99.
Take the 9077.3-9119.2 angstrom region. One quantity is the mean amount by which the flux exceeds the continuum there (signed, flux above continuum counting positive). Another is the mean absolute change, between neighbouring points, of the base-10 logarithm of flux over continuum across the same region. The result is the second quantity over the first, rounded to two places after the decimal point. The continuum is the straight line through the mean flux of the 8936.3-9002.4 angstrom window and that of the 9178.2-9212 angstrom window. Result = -0.01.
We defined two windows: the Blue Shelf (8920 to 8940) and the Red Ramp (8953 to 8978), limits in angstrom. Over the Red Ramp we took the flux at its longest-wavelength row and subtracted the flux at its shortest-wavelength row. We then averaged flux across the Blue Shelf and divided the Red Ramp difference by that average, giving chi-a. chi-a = 0.0128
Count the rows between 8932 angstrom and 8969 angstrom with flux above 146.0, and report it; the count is 3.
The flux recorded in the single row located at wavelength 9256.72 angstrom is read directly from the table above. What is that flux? 138.6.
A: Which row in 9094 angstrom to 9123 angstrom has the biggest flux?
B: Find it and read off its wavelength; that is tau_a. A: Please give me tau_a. 9096.14 angstrom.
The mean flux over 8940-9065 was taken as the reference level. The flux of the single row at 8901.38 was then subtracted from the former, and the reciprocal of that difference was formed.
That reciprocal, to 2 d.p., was -0.14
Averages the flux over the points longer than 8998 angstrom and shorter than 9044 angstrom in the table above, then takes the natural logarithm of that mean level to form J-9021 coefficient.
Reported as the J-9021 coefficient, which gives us 4.97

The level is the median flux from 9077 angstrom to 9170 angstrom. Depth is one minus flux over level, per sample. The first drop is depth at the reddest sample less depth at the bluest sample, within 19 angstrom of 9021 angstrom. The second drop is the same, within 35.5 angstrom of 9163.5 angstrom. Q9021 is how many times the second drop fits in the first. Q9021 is 0.1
